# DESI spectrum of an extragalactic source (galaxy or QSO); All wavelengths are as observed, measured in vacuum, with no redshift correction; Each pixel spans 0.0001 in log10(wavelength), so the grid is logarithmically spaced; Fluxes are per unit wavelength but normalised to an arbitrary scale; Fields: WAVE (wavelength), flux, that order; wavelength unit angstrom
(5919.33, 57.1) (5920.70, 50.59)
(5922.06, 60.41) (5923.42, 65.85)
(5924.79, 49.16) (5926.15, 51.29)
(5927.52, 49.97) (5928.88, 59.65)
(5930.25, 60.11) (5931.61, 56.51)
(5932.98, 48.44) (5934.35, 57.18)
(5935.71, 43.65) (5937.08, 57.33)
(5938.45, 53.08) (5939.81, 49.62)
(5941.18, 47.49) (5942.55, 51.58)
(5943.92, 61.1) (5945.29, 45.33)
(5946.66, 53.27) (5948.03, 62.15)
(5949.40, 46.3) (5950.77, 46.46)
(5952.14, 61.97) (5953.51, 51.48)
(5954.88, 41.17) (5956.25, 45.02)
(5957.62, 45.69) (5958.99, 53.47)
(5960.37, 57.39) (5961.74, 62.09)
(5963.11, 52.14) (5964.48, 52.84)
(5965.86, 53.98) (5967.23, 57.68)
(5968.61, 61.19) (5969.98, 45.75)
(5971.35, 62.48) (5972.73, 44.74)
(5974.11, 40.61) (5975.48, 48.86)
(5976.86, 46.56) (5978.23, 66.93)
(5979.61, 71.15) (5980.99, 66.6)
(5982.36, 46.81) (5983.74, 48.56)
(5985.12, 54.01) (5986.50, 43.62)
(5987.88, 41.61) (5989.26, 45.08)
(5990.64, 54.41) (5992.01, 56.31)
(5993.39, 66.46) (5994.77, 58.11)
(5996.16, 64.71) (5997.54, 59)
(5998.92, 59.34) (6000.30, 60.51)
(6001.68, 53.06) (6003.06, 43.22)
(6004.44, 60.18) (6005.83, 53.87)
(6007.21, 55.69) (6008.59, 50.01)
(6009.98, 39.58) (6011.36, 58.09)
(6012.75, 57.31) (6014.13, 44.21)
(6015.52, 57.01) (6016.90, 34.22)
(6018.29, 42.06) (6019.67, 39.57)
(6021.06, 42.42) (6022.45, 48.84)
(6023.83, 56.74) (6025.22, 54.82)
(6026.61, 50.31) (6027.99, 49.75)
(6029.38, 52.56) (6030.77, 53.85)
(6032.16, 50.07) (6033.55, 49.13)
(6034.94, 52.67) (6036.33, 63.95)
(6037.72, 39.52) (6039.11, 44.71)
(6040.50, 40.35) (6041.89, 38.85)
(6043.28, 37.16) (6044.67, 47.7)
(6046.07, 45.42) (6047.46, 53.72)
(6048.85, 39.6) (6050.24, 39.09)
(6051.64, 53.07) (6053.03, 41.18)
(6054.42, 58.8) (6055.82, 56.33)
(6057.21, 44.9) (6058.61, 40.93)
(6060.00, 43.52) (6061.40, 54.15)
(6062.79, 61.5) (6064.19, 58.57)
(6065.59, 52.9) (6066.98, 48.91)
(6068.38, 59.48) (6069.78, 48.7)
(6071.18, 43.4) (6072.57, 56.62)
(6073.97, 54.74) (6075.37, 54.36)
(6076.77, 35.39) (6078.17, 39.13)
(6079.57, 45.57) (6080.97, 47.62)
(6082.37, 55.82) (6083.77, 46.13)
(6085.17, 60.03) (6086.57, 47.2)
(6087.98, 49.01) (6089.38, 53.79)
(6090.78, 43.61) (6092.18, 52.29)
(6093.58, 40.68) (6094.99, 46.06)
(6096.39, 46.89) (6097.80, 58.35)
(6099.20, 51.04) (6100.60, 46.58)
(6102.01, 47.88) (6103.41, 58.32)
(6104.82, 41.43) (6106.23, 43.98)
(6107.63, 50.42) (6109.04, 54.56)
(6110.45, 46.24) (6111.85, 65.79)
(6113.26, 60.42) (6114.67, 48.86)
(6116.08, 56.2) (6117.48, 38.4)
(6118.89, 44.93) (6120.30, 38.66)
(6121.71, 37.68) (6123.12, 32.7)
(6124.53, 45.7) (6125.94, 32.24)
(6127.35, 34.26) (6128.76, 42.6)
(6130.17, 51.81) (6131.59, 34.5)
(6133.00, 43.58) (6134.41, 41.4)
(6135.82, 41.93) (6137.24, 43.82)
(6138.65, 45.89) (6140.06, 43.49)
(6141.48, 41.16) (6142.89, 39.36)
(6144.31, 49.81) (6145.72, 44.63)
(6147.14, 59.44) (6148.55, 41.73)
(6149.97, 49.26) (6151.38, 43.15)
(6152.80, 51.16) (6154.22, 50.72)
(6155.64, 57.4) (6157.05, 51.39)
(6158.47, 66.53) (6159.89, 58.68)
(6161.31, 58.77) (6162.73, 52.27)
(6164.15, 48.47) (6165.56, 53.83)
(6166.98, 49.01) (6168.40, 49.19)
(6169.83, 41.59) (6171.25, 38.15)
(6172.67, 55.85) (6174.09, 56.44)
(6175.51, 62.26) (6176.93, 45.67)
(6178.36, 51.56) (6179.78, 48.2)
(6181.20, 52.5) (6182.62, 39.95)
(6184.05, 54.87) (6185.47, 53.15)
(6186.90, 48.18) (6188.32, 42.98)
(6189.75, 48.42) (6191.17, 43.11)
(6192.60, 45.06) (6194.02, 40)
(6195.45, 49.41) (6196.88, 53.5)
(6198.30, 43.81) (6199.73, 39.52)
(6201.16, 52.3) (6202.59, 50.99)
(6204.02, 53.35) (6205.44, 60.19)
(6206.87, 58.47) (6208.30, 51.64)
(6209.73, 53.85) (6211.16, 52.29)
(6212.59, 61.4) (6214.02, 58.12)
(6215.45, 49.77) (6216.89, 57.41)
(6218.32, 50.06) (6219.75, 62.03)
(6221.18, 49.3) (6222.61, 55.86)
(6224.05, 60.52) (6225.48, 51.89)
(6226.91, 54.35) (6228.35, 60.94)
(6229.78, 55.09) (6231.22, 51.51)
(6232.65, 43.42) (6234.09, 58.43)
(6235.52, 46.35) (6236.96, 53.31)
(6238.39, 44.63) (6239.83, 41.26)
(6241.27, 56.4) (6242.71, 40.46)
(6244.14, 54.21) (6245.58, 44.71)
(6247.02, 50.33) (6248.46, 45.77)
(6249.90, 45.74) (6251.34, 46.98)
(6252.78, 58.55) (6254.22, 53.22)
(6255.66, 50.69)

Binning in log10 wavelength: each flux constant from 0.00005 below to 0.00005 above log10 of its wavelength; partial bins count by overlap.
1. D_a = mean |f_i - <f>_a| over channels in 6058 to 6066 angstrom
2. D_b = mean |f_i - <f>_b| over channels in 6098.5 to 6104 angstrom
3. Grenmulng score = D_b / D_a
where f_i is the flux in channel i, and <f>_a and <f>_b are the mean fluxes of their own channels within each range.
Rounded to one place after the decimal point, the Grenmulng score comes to 0.6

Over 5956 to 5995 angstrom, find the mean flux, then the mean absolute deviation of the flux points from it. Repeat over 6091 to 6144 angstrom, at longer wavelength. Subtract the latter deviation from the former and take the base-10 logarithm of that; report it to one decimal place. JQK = 0.0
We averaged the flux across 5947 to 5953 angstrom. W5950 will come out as 54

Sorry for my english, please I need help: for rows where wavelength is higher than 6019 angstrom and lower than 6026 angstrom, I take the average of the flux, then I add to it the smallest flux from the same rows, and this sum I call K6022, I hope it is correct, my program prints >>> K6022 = 88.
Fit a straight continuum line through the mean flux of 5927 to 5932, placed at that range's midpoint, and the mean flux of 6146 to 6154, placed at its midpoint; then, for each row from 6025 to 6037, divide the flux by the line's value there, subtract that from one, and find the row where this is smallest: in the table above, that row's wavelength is 6036.33 angstrom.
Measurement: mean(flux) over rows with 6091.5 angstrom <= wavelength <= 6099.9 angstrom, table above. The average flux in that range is 49.2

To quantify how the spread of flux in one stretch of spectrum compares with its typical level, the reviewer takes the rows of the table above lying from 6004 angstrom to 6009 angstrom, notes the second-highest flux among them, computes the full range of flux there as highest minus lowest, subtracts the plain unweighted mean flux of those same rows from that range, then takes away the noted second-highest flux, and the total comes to -100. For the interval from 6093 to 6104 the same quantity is -90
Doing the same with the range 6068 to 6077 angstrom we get -83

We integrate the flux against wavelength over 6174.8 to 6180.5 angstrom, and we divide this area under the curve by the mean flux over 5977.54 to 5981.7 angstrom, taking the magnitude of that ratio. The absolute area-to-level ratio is 4.3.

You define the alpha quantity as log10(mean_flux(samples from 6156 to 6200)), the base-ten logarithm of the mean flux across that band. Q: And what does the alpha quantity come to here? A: 1.70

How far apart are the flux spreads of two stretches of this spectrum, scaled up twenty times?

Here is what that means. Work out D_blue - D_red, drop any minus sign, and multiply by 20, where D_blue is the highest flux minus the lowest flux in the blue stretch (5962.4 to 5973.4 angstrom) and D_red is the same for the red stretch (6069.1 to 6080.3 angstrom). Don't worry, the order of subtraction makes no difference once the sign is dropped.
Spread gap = 70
